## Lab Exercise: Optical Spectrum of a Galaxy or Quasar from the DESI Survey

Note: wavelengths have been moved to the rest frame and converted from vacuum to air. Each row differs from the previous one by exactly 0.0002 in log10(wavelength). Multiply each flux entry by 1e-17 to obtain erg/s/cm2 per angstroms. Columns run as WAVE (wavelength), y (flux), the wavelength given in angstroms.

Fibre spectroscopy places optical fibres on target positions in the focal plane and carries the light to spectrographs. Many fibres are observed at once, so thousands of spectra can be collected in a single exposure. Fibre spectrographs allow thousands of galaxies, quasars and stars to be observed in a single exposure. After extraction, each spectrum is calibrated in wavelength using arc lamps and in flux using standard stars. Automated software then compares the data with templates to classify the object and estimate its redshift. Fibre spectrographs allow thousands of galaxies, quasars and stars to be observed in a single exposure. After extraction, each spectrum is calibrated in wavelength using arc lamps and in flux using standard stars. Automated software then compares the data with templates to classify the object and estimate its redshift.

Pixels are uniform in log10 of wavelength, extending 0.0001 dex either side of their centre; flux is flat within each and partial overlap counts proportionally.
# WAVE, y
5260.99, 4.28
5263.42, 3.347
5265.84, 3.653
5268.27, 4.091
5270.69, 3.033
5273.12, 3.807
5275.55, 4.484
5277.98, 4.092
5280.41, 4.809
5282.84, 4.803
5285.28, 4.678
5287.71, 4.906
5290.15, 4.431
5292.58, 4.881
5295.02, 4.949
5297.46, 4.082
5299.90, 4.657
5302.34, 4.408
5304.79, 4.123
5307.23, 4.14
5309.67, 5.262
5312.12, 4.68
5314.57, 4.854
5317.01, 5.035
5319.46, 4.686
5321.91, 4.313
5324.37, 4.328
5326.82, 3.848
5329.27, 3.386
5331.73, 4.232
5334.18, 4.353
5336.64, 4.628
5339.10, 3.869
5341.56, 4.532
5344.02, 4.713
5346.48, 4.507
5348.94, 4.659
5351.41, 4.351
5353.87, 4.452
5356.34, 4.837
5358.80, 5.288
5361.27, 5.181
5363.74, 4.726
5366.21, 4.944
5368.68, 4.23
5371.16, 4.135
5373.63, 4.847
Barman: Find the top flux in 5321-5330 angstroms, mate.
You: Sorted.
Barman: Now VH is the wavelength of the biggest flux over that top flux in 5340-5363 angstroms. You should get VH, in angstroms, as 5358.80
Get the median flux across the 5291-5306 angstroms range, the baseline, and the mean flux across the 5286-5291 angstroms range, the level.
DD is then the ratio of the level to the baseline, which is 1.03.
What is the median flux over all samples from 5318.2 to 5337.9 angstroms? 4.32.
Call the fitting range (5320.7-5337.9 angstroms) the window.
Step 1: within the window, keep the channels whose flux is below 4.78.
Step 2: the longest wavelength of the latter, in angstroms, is 5336.64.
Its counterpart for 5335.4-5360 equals 5353.87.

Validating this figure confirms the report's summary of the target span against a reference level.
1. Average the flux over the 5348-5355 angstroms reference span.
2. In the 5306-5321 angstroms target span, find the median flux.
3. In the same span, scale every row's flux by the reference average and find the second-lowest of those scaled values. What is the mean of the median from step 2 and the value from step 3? 2.91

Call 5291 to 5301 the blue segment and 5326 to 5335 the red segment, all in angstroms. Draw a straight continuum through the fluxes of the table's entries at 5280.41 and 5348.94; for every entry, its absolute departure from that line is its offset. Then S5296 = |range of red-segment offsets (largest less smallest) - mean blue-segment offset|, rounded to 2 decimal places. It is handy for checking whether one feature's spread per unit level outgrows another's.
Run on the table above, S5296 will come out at 0.71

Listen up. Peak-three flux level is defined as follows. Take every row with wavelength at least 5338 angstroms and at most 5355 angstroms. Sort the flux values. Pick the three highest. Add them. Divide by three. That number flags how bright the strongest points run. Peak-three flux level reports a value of 4.63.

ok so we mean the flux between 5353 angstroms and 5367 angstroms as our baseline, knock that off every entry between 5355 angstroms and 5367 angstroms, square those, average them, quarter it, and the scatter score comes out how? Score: 0.013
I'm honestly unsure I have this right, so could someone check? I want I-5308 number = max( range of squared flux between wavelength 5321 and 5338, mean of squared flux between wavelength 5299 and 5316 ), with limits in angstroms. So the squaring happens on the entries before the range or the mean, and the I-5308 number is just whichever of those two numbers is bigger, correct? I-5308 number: 21.2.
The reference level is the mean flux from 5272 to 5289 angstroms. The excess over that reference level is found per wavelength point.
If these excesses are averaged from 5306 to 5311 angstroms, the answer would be 0.19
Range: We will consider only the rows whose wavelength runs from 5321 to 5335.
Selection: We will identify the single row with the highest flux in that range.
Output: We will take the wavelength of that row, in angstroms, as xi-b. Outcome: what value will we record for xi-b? 5334.18 angstroms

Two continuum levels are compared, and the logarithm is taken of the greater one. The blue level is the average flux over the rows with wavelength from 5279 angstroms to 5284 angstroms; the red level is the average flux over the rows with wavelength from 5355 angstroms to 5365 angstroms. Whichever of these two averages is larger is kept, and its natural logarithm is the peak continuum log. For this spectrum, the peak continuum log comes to 1.61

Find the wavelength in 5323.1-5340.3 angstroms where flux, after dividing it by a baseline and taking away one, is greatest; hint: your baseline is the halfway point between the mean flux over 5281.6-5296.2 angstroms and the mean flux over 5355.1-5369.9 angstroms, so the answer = 5336.64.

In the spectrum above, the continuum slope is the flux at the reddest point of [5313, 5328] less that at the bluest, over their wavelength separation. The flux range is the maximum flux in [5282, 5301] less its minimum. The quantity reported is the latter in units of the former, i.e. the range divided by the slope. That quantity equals -11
